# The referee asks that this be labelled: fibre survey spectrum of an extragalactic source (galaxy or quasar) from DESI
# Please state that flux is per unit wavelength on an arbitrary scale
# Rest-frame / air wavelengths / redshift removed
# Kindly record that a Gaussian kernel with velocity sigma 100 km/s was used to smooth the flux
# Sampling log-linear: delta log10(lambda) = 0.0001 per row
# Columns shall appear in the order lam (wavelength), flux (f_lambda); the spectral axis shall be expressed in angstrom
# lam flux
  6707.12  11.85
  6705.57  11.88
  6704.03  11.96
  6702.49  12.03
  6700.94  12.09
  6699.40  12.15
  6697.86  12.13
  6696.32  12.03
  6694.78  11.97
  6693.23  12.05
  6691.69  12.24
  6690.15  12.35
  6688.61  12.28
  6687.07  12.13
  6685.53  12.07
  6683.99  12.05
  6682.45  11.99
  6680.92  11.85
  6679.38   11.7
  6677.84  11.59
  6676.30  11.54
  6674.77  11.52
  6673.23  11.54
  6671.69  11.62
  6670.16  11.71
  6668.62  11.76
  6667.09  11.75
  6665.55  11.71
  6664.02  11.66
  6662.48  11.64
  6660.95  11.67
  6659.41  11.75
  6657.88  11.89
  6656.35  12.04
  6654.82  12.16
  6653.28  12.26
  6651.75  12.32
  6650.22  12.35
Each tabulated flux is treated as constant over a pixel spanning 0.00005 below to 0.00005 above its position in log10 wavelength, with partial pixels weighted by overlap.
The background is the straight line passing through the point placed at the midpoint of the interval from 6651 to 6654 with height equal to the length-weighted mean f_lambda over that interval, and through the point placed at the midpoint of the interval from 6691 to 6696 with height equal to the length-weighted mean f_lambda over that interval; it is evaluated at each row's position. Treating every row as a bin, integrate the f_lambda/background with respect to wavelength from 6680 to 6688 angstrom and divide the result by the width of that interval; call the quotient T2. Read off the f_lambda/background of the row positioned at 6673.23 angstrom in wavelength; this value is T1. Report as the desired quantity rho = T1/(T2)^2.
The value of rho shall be 0.96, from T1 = 0.95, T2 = 0.99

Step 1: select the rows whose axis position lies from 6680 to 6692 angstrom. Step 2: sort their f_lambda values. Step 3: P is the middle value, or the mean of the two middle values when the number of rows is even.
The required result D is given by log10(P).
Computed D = 1.083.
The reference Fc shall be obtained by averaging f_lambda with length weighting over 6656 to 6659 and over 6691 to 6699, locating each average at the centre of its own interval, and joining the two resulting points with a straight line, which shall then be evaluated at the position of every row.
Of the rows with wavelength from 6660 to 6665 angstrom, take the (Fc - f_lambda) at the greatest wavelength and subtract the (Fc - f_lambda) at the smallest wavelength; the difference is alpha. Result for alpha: 0.02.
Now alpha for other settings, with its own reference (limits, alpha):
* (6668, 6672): 0.15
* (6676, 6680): -0.15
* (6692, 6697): 0.03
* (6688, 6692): 0.05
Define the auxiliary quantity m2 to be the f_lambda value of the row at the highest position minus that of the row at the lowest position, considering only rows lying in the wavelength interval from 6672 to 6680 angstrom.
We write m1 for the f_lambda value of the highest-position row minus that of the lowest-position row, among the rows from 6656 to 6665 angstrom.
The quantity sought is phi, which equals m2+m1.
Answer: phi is -0.2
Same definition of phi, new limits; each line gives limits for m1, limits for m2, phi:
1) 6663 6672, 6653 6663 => -0.7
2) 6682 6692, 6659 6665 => 0.2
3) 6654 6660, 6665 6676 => -0.6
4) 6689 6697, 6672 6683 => 0.1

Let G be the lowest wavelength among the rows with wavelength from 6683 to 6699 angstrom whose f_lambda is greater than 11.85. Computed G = 6683.99 angstrom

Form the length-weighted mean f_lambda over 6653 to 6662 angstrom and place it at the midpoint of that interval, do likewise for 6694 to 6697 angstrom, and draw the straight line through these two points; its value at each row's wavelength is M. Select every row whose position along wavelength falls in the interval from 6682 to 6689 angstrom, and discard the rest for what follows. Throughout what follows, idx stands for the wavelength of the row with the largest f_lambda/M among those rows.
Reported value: 6688.61 angstrom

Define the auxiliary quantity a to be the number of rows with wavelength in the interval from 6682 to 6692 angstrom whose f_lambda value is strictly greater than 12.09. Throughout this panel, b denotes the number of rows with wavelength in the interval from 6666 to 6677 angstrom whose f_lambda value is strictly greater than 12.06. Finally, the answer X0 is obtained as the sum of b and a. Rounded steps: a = 4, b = 0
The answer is 4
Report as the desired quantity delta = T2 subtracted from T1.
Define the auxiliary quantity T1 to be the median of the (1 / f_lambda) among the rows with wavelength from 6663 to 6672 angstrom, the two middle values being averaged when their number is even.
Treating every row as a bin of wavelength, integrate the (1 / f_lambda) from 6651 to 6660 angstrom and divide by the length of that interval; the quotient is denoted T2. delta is 0.003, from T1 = 0.0854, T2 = 0.0829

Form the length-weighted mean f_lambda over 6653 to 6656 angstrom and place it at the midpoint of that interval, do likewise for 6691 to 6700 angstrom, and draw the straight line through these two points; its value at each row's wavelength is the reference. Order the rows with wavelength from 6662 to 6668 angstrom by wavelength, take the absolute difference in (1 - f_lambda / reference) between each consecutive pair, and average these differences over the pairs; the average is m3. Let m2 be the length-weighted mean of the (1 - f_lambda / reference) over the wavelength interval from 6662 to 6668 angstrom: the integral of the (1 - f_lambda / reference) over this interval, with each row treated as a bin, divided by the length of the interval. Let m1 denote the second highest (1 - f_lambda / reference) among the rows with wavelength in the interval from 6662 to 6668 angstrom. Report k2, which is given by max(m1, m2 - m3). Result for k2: 0.040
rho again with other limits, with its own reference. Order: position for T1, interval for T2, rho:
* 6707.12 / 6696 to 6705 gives 0.98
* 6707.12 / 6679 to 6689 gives 1.01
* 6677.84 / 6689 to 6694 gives 0.93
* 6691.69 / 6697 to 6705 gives 1.00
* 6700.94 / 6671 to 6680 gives 1.11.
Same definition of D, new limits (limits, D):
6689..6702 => 1.083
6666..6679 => 1.065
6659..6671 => 1.069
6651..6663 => 1.078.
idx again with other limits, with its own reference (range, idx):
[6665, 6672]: 6668.62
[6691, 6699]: 6691.69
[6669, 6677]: 6670.16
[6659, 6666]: 6659.41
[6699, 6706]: 6699.40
